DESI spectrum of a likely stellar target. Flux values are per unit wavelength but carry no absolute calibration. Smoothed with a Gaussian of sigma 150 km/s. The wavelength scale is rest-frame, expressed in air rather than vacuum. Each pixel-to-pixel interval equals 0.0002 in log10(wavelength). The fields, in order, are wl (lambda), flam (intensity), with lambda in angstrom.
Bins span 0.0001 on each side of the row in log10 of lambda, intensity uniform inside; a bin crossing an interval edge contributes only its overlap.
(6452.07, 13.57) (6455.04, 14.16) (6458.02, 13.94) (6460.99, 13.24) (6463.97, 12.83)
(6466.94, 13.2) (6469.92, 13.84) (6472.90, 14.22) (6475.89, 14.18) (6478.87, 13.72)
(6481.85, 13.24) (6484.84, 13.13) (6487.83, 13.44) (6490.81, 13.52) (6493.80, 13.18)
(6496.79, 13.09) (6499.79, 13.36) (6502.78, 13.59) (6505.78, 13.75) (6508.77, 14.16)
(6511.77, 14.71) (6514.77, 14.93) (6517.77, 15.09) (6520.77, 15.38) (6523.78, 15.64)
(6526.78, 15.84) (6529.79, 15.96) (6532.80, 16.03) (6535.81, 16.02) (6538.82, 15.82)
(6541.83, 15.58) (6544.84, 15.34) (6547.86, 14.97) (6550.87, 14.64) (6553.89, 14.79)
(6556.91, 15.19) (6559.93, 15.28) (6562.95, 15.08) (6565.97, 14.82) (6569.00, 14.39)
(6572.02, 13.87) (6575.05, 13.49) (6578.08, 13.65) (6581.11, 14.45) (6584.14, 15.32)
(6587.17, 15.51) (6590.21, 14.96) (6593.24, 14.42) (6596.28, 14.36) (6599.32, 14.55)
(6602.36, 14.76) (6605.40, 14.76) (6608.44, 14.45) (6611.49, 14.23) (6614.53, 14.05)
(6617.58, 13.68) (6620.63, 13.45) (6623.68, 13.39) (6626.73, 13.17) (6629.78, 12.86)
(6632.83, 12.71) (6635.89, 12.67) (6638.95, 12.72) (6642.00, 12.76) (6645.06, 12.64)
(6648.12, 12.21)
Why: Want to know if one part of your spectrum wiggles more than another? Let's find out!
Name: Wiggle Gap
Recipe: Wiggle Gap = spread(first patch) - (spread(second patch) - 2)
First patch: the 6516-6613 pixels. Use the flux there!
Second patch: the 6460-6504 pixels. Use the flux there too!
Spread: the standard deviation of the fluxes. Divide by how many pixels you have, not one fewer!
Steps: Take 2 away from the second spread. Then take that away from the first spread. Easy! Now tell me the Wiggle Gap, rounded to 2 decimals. 2.28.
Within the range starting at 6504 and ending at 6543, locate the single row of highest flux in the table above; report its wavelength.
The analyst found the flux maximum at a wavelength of 6532.80 angstrom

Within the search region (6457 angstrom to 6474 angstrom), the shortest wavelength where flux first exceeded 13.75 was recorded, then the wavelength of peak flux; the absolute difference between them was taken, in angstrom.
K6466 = 14.9 angstrom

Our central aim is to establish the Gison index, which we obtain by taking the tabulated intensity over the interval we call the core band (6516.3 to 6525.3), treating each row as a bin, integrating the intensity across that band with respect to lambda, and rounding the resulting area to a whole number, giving 138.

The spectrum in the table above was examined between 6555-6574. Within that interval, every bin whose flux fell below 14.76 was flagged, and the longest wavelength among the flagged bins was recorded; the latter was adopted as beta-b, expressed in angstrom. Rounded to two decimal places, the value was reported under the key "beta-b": 6572.02 angstrom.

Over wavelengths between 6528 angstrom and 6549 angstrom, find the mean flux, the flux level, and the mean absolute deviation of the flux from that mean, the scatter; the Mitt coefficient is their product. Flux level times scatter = 5.1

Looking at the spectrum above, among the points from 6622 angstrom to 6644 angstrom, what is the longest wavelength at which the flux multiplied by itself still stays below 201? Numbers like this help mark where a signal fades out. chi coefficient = 6642.00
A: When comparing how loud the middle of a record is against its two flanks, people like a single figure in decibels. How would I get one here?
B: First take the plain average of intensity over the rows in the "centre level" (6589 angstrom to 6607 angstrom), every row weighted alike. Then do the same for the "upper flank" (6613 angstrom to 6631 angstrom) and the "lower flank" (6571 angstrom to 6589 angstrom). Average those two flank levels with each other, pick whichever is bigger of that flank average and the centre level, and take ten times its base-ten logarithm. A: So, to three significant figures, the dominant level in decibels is 11.7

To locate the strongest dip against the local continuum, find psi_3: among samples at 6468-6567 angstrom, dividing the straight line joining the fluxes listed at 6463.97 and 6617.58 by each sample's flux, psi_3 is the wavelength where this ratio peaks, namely 6496.79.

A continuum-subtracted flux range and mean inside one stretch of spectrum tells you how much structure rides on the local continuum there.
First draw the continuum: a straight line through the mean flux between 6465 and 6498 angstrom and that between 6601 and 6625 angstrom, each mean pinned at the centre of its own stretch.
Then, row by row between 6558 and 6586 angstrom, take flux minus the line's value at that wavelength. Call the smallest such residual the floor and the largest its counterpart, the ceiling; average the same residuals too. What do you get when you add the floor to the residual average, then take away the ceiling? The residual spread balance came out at -1.3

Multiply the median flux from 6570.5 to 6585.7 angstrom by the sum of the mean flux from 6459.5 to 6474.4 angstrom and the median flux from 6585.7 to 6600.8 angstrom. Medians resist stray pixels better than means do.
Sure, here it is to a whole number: 389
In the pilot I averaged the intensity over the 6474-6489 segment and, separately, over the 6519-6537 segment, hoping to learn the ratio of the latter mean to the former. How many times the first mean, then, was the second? 1.17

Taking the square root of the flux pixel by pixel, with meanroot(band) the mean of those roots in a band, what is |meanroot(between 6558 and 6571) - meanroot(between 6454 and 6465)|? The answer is 0.18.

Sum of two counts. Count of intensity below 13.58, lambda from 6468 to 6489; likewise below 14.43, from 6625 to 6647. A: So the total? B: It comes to 10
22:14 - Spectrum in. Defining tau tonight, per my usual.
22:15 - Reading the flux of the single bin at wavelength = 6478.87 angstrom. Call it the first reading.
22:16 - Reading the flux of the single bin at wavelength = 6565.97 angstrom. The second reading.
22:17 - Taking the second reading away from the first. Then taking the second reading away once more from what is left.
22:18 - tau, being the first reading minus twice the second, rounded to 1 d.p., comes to -15.9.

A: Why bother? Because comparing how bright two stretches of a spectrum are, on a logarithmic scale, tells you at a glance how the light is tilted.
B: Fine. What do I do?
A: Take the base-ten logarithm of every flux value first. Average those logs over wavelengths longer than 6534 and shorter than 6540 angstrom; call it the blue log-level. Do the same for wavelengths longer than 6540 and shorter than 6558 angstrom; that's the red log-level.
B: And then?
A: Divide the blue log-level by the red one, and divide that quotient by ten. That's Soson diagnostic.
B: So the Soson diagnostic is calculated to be 0.102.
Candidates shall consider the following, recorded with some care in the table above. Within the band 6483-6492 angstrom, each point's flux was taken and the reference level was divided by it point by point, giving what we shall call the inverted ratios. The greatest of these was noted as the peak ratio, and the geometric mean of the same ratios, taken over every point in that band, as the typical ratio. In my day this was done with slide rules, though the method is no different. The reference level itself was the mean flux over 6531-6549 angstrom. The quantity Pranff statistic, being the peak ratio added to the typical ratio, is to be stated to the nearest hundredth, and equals 2.36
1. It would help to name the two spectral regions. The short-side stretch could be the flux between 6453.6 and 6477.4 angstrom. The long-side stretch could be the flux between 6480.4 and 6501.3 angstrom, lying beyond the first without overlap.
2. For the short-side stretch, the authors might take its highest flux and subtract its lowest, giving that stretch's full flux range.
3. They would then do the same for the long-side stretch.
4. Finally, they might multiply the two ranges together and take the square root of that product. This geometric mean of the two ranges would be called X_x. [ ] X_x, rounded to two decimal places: 0.77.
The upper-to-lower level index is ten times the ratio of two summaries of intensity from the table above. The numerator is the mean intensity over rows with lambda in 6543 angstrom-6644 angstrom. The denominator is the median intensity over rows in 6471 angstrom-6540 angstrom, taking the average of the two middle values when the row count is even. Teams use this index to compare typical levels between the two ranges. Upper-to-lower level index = 10.0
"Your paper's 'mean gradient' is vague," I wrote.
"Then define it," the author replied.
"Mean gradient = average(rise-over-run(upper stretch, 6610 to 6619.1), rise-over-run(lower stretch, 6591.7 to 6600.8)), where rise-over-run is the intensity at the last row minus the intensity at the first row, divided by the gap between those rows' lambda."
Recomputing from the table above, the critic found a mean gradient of -0.03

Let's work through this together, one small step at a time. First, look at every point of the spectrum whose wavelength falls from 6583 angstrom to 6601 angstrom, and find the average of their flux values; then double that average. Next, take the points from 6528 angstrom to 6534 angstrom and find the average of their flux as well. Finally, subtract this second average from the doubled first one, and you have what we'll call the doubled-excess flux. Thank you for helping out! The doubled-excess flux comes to 13.7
